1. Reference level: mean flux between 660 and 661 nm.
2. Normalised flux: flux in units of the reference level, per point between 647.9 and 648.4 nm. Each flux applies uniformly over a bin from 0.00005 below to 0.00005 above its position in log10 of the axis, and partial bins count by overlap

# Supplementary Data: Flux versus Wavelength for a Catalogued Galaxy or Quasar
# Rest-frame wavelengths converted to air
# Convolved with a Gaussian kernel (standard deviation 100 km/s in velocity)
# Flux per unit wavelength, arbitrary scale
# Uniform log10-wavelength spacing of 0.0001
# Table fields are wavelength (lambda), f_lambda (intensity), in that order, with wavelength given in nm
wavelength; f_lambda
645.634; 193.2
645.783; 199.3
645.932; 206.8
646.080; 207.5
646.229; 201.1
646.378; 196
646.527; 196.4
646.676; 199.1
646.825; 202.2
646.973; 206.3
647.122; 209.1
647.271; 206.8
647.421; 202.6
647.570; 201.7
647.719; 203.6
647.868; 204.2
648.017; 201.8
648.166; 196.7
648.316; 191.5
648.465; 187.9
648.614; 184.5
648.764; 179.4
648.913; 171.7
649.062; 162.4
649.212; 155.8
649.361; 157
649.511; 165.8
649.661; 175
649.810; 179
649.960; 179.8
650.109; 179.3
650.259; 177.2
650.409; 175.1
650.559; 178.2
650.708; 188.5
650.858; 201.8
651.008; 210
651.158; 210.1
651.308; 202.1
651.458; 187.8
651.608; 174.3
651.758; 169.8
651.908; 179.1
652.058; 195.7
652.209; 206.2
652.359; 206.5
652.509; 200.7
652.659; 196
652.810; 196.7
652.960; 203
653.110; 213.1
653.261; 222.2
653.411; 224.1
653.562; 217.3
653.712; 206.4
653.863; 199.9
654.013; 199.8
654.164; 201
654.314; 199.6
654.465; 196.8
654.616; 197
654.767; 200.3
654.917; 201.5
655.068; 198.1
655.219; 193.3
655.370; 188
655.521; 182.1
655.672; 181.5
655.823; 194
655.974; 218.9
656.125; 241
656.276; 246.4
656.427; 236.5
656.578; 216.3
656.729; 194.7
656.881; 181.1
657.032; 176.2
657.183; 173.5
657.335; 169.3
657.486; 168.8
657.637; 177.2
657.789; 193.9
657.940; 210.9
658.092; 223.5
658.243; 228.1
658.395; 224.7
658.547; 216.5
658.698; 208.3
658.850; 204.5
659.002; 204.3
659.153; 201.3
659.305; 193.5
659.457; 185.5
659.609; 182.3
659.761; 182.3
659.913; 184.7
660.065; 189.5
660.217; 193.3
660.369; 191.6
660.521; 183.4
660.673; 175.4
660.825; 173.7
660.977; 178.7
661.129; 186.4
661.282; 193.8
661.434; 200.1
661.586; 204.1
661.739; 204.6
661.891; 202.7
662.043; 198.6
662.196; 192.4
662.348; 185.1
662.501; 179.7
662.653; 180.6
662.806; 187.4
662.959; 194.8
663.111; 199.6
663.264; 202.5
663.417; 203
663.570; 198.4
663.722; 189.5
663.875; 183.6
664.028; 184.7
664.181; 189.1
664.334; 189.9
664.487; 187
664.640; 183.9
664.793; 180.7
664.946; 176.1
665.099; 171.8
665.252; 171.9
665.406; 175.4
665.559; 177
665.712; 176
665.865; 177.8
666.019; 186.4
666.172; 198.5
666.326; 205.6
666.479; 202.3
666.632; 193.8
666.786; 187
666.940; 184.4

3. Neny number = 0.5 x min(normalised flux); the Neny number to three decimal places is 0.521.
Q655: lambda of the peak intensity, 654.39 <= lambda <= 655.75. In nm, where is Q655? 654.917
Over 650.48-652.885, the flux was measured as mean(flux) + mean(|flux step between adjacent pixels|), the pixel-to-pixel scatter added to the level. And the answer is 202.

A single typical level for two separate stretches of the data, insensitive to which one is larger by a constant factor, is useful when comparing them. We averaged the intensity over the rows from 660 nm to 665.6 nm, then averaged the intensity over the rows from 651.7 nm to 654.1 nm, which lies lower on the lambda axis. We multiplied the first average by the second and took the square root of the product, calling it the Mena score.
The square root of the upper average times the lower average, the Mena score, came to 195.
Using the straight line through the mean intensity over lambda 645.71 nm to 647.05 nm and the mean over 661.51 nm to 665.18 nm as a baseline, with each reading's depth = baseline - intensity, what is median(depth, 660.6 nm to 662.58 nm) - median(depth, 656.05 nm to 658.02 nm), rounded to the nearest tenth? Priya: -1.4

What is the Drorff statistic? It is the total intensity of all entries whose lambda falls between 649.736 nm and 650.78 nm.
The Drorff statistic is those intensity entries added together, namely 1257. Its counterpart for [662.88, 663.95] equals 1371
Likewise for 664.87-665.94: 1226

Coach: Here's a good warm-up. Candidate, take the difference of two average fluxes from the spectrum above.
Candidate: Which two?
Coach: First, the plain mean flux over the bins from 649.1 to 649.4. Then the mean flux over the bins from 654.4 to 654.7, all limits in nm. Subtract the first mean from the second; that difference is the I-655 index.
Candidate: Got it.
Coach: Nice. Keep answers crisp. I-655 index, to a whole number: 40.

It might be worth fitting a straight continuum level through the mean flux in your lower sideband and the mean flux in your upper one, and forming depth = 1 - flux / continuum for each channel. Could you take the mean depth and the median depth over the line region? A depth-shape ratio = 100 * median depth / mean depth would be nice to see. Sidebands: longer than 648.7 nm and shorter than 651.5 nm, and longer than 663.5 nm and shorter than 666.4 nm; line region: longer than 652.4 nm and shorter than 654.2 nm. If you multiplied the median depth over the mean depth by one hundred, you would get 81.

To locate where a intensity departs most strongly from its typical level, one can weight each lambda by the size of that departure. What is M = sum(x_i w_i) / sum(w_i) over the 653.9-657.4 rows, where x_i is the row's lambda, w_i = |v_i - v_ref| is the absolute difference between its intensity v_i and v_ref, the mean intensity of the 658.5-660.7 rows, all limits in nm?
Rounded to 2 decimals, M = 656.15 nm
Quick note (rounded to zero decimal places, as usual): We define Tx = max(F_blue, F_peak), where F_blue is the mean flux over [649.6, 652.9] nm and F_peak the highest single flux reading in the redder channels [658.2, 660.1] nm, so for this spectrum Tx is 228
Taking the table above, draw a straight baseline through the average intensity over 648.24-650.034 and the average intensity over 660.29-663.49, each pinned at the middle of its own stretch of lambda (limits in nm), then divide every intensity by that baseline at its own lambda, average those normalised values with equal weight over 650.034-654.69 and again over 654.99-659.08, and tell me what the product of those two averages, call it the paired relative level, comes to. 1.21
